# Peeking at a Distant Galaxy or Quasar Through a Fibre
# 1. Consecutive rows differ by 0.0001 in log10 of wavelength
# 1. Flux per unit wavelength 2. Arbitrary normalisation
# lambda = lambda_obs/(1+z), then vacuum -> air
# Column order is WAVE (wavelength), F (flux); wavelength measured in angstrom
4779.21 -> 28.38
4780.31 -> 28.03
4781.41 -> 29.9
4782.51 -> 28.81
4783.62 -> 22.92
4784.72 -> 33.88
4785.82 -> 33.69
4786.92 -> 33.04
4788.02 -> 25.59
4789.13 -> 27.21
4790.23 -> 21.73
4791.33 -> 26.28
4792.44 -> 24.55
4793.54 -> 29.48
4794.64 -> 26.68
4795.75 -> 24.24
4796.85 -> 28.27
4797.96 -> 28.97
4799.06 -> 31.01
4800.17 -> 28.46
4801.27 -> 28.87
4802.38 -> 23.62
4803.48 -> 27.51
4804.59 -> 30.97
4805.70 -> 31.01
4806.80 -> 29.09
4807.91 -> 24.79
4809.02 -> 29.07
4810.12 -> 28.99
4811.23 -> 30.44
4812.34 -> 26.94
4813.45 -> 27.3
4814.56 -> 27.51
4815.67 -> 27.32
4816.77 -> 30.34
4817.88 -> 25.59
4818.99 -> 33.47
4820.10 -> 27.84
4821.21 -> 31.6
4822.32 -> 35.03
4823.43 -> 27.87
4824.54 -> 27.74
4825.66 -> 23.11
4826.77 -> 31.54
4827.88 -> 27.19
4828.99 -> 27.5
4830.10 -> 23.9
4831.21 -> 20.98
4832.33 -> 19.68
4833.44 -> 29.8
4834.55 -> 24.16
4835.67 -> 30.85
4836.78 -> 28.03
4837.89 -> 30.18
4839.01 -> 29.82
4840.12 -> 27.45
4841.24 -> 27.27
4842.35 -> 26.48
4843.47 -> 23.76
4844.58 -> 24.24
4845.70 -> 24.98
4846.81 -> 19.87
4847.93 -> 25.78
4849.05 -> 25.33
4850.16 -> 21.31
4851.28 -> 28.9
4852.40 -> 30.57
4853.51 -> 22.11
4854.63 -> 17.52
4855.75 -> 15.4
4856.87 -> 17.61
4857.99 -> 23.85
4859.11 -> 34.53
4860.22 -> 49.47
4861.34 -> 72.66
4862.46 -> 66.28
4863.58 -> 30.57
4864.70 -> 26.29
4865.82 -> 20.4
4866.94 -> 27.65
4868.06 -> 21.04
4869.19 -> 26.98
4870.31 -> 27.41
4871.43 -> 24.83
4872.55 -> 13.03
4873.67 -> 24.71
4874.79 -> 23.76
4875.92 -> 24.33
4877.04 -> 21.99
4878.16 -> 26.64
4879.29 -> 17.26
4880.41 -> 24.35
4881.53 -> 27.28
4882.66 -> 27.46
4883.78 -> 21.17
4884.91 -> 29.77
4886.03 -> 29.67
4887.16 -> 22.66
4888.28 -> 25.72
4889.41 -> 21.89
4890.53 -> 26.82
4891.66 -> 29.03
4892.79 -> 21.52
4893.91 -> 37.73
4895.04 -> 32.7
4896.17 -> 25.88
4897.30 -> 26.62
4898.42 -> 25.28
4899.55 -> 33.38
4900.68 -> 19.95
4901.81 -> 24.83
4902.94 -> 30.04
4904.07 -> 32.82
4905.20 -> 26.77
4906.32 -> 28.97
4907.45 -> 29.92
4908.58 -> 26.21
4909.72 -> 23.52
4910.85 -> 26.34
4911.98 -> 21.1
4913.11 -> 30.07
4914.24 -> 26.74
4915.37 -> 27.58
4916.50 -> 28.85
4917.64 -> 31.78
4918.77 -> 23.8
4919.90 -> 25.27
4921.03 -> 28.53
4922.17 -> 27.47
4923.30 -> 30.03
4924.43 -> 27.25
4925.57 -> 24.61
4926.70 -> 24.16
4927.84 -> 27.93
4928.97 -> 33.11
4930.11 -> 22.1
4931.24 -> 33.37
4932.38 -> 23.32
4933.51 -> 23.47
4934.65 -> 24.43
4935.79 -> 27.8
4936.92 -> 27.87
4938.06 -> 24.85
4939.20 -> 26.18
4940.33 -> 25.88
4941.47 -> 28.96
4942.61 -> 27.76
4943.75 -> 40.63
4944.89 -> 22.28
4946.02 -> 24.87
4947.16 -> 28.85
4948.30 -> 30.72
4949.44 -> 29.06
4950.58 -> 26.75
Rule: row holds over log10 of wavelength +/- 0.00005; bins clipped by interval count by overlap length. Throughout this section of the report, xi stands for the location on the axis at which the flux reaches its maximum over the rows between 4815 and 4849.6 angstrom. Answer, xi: 4822.32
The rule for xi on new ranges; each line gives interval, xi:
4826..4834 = 4826.77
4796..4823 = 4822.32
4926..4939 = 4931.24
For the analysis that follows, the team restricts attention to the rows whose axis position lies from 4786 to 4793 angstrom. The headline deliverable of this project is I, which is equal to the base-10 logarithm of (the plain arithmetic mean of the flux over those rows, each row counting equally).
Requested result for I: 1.42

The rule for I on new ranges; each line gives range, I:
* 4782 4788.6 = 1.47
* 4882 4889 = 1.42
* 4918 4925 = 1.43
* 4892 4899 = 1.45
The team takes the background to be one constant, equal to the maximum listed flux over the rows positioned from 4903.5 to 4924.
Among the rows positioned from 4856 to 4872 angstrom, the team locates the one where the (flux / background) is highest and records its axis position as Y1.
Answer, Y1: 4861.34 angstrom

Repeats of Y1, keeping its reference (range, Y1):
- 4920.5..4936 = 4931.24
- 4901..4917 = 4904.07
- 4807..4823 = 4822.32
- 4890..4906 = 4893.91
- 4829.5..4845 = 4835.67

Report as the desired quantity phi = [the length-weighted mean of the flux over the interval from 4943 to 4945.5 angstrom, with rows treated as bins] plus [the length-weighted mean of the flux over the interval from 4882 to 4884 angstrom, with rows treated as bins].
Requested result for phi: 56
